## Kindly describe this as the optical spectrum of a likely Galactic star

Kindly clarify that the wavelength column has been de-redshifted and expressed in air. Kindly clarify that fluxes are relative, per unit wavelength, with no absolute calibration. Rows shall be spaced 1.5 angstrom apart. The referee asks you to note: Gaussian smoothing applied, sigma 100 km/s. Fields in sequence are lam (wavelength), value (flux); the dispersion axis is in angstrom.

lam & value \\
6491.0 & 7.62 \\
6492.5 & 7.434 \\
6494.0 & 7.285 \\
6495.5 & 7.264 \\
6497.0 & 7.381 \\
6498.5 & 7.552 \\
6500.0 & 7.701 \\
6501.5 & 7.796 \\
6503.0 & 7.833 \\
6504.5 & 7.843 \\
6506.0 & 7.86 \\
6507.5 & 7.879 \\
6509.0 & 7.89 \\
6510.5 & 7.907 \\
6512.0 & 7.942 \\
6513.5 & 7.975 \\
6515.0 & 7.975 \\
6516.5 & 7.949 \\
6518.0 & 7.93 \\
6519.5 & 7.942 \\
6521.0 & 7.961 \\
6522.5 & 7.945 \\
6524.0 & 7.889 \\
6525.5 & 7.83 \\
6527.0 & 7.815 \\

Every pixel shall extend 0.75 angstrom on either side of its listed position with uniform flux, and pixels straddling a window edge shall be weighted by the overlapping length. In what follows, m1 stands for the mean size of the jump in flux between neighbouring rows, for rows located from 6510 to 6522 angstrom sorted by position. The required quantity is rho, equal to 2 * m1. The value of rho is 0.041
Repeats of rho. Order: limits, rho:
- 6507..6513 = 0.042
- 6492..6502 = 0.234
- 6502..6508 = 0.031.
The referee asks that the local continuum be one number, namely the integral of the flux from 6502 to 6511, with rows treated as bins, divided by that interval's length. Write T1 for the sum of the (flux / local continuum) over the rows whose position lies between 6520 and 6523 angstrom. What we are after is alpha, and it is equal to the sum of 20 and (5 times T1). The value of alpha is 30.1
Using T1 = 2.02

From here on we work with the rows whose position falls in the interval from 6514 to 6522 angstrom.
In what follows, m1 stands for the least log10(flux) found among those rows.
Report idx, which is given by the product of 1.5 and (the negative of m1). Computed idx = -1.35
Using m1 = 0.899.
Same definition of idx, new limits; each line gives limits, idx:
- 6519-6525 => -1.35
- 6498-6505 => -1.32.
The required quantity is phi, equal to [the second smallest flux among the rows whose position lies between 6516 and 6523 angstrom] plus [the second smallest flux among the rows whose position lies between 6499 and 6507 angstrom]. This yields 15.74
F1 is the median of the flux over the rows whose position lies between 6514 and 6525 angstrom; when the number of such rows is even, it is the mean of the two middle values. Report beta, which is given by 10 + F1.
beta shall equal 17.9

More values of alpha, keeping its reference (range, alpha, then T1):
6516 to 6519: 30.1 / 2.02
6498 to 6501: 29.7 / 1.94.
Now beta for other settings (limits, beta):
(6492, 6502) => 17.4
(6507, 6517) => 17.9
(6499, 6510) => 17.8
